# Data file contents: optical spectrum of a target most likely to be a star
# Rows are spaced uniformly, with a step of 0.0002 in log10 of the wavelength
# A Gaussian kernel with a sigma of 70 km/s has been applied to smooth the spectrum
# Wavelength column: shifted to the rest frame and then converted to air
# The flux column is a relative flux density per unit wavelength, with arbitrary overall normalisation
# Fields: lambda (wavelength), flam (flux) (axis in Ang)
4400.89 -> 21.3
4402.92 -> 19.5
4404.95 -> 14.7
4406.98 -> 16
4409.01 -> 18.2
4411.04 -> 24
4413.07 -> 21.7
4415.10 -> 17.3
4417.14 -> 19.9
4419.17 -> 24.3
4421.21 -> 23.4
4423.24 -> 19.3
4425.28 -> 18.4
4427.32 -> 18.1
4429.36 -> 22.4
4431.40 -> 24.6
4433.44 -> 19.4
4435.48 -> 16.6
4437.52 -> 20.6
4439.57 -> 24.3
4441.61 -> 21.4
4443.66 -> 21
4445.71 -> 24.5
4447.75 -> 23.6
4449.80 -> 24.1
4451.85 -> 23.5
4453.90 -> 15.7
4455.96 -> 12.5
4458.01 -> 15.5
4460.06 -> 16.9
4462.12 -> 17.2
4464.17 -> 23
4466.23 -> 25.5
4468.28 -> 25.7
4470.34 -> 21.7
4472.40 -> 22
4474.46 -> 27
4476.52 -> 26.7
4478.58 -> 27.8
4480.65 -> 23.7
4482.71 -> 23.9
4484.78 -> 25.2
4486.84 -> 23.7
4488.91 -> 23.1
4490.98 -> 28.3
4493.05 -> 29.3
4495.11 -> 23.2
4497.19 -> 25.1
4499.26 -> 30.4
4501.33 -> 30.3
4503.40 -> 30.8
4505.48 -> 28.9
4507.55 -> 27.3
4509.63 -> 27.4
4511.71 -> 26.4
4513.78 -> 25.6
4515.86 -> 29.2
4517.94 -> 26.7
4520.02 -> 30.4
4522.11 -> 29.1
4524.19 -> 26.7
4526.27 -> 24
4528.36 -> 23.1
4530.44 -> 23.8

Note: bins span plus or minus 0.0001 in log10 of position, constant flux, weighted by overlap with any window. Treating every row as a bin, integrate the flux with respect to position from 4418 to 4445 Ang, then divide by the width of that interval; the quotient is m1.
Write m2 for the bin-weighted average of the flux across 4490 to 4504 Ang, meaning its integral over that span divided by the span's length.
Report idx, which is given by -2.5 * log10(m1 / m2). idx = 0.31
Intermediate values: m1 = 21.1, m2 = 28.1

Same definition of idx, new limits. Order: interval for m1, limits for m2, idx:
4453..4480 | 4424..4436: -0.07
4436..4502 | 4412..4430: -0.14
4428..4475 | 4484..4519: 0.27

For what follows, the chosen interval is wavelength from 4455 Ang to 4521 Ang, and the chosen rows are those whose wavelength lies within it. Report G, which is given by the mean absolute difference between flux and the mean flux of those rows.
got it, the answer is 3.4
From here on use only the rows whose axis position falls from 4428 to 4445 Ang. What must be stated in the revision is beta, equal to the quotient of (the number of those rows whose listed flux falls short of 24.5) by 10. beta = 0.7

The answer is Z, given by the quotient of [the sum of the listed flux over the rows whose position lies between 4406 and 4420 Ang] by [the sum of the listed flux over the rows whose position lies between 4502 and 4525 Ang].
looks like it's 0.5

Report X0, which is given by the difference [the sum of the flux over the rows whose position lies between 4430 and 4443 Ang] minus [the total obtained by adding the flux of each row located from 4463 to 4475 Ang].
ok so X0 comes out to -18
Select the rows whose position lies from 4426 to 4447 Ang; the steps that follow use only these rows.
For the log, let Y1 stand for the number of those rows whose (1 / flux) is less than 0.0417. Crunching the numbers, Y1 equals 3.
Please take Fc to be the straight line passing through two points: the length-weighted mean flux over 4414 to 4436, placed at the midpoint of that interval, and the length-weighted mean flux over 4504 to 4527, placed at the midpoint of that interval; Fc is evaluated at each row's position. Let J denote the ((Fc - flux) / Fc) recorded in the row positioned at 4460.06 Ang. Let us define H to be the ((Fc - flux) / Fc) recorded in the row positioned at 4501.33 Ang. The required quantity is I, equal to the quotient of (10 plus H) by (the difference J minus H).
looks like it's 24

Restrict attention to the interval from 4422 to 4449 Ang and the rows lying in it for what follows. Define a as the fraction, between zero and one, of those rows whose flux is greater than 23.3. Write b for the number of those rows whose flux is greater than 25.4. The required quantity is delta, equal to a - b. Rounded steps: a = 0.31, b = 0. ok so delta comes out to 0.3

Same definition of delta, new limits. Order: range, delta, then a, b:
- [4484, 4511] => -7.2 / 0.85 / 8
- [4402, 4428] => 0.2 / 0.23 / 0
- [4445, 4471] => -1.5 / 0.46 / 2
